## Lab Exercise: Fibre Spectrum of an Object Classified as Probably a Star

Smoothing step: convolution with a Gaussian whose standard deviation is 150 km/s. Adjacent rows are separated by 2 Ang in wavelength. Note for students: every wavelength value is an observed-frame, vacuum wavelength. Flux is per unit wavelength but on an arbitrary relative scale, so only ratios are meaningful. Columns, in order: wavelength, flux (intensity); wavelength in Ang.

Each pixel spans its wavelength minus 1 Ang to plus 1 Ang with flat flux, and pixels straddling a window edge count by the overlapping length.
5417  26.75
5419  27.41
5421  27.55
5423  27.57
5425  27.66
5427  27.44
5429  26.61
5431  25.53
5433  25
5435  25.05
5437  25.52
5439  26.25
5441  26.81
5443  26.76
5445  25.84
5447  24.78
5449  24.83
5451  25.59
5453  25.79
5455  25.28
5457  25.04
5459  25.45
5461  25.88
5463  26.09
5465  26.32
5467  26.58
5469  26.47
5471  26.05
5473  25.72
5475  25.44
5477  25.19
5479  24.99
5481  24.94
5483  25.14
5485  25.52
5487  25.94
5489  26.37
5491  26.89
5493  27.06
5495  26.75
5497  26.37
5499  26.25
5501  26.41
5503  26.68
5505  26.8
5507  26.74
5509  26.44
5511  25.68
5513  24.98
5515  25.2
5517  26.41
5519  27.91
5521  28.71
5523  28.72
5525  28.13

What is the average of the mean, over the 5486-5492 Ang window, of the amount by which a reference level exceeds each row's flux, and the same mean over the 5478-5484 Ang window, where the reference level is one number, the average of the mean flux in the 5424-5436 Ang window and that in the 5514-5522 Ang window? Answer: 0.92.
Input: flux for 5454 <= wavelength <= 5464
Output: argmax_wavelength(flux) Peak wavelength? 5463 Ang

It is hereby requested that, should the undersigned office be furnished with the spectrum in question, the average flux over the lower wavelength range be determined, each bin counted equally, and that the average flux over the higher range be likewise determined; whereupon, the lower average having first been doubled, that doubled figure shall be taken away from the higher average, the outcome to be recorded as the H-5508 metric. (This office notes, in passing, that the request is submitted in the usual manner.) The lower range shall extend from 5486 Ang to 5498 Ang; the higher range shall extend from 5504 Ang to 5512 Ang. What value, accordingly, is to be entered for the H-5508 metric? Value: -27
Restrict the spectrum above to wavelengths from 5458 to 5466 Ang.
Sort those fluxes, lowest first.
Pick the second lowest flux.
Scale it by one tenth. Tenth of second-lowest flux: 2.59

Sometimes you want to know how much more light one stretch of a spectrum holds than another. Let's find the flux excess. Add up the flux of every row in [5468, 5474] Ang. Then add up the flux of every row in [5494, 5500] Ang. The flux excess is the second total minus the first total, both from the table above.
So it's 1.1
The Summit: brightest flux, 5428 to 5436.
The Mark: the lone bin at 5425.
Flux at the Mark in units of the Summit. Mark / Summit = 1.04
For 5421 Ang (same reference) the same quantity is 1.04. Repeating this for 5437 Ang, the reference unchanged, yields 0.96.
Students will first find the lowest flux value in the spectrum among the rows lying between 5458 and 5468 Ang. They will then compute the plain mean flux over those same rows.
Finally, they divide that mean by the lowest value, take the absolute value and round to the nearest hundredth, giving 1.02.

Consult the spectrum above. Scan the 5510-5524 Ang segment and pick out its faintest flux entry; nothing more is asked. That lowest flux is 24.98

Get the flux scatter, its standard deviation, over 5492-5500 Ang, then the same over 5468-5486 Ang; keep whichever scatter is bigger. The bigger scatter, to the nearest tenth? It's 0.5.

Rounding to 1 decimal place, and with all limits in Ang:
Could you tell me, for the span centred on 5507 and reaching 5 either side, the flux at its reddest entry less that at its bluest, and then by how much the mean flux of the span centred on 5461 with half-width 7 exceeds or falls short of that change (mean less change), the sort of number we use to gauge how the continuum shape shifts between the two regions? 26.8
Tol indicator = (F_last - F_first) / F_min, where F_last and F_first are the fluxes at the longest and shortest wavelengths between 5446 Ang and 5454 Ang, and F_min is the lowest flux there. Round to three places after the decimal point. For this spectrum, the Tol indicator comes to 0.041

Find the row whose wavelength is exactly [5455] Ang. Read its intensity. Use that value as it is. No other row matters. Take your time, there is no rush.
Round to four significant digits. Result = 25.28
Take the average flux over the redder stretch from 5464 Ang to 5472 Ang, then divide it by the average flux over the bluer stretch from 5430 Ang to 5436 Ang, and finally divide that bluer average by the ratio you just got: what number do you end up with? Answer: 24.1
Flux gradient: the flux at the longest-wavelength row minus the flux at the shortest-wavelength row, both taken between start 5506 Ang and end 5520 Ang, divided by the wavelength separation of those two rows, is 0.10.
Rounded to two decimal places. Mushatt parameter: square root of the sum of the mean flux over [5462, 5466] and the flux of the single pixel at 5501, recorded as 7.25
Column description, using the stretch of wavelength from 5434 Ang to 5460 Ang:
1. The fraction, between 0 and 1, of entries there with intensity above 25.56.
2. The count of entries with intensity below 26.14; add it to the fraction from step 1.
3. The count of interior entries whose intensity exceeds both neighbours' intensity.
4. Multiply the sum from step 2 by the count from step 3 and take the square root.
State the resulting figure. 4.6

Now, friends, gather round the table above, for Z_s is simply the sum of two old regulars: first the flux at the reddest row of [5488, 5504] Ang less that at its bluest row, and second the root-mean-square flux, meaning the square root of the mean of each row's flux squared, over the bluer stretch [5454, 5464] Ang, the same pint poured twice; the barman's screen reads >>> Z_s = 25.9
